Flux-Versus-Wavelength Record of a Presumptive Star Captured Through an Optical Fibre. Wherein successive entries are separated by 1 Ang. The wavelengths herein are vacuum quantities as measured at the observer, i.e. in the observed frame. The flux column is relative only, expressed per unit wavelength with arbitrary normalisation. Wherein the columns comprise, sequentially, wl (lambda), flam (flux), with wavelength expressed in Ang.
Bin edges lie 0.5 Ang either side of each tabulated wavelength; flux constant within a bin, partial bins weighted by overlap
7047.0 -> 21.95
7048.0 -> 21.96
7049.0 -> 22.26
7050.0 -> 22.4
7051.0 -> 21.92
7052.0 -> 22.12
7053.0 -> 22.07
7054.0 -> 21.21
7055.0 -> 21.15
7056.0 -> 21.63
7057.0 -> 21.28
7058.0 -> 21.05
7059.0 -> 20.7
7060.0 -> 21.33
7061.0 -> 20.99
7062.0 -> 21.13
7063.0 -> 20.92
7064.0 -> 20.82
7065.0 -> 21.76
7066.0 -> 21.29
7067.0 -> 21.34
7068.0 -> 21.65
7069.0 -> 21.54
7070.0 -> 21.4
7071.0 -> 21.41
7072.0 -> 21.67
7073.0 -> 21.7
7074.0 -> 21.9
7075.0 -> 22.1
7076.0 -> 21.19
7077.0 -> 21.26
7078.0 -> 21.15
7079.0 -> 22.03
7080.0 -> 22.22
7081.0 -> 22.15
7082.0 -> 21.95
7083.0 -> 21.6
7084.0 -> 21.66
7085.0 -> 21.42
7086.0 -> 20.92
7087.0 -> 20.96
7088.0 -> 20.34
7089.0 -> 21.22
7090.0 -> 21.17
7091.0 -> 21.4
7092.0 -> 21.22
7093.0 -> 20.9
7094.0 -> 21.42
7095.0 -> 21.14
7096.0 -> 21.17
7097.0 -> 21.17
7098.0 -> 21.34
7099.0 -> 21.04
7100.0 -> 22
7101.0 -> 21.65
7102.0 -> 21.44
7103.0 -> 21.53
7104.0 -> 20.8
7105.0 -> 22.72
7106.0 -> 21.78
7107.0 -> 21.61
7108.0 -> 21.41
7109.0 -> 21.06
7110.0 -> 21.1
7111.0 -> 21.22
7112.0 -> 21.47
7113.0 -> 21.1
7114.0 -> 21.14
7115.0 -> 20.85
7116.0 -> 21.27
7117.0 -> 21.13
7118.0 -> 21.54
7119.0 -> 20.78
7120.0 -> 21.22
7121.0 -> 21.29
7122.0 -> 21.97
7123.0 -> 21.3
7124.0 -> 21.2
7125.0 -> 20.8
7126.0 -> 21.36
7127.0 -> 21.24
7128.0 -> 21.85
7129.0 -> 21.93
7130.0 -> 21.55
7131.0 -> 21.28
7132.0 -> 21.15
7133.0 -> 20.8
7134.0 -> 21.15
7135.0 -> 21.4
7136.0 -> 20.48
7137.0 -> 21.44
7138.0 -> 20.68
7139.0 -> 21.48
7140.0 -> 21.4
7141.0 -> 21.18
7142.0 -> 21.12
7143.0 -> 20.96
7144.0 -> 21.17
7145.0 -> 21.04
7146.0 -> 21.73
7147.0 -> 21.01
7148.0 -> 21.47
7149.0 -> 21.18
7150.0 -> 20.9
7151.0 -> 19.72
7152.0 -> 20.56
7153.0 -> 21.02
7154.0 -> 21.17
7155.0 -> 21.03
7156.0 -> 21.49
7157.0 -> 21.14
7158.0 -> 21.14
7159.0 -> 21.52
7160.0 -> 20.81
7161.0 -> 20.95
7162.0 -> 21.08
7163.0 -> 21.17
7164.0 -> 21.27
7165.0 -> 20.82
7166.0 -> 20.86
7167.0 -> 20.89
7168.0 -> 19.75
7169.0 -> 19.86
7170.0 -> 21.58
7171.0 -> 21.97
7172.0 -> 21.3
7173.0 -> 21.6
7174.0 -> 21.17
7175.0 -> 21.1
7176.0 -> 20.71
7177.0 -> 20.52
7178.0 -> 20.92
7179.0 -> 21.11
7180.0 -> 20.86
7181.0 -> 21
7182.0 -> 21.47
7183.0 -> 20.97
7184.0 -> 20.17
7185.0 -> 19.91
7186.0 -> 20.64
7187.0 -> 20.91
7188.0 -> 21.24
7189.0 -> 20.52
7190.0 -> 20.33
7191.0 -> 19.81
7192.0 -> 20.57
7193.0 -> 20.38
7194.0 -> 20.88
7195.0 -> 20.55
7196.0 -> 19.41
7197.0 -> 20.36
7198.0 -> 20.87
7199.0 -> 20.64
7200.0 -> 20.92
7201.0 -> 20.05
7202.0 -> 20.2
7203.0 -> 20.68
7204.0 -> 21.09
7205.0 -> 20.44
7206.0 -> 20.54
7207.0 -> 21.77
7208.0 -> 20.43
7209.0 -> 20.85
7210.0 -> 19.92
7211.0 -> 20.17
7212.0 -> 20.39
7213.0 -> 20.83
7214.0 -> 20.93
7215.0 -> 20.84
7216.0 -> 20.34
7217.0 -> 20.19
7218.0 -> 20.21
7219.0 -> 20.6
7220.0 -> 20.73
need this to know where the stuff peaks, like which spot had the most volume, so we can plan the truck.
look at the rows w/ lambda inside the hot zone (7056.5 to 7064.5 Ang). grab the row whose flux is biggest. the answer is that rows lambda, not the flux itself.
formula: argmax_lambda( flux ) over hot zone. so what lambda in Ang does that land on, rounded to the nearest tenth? 7060.0 Ang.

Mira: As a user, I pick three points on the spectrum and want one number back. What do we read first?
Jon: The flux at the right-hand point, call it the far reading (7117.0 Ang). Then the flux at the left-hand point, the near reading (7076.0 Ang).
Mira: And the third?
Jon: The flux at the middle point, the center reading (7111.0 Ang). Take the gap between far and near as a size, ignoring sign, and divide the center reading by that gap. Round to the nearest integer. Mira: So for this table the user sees 354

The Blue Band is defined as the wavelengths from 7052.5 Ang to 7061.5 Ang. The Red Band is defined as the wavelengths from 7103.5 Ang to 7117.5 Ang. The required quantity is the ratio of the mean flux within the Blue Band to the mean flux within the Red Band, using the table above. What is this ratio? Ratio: 1.00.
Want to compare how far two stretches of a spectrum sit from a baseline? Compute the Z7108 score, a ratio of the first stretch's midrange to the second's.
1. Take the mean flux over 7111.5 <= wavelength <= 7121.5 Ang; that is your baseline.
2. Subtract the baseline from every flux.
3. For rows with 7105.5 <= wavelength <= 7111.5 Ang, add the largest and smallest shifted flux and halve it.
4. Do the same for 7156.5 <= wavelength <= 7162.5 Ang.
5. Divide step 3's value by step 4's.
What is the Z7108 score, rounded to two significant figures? -17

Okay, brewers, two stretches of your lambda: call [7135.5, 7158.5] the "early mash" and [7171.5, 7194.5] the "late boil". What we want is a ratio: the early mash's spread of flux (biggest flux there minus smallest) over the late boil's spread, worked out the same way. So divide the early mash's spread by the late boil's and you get 1.1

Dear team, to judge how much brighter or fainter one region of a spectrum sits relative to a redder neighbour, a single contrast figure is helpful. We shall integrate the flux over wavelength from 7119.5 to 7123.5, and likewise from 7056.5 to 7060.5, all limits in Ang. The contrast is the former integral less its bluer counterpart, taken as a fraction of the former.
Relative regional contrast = 0.017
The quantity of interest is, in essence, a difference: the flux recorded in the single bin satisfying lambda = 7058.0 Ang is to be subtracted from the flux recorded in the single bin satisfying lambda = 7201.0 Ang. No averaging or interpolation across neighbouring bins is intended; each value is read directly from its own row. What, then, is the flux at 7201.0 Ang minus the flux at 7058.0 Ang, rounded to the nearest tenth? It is -1.0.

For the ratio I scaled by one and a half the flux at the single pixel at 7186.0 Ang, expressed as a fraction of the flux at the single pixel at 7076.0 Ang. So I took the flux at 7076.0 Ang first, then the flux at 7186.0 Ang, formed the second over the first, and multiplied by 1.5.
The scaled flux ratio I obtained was 1.46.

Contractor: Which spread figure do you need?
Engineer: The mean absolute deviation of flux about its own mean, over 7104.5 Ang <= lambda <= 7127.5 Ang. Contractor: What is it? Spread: 0.281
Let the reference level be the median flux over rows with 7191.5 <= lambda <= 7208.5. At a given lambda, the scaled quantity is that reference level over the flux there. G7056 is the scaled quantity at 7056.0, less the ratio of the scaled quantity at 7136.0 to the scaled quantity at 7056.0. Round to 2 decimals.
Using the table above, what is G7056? -0.11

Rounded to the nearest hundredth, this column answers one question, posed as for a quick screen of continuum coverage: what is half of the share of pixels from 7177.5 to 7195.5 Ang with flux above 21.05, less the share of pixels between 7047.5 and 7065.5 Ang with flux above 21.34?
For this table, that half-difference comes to -0.14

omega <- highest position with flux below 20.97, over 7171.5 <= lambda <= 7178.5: 7178.0 Ang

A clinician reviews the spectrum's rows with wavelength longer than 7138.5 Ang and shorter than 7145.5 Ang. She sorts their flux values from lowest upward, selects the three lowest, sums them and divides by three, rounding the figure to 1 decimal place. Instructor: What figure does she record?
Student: 21.0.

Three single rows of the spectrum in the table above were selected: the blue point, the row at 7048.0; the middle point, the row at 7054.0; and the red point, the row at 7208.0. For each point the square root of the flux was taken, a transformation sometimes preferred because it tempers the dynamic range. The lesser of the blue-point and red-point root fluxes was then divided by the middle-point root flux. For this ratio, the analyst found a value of 0.98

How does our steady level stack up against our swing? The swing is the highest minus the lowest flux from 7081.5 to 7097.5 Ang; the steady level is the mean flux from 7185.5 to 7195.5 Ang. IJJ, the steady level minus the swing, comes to 19.0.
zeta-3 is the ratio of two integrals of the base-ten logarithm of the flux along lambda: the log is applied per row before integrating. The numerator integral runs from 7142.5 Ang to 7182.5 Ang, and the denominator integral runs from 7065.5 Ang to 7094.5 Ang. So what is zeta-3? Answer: 1.4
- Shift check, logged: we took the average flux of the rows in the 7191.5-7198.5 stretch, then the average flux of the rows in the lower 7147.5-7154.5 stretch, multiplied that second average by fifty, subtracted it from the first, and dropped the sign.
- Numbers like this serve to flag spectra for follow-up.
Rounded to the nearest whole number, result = 1023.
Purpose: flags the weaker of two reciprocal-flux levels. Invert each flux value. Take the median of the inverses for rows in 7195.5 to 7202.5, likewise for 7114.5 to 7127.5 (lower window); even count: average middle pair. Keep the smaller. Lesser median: 0.0471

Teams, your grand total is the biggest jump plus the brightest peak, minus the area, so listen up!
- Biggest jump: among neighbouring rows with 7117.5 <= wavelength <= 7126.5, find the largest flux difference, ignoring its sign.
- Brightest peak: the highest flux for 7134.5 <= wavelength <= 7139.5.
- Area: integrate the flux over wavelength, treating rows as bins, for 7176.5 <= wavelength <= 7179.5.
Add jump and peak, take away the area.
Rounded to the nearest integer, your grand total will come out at -40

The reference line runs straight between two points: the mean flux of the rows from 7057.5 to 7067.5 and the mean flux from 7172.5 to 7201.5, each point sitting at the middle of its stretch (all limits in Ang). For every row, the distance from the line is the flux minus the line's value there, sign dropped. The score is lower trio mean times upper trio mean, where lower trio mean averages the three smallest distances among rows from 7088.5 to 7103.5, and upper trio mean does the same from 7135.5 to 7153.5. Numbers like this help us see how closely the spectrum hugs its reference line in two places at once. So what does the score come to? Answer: 0.0124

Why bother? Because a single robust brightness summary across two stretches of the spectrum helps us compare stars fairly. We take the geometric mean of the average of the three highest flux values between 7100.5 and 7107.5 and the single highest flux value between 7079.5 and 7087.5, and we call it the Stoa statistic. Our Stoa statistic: 22.1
